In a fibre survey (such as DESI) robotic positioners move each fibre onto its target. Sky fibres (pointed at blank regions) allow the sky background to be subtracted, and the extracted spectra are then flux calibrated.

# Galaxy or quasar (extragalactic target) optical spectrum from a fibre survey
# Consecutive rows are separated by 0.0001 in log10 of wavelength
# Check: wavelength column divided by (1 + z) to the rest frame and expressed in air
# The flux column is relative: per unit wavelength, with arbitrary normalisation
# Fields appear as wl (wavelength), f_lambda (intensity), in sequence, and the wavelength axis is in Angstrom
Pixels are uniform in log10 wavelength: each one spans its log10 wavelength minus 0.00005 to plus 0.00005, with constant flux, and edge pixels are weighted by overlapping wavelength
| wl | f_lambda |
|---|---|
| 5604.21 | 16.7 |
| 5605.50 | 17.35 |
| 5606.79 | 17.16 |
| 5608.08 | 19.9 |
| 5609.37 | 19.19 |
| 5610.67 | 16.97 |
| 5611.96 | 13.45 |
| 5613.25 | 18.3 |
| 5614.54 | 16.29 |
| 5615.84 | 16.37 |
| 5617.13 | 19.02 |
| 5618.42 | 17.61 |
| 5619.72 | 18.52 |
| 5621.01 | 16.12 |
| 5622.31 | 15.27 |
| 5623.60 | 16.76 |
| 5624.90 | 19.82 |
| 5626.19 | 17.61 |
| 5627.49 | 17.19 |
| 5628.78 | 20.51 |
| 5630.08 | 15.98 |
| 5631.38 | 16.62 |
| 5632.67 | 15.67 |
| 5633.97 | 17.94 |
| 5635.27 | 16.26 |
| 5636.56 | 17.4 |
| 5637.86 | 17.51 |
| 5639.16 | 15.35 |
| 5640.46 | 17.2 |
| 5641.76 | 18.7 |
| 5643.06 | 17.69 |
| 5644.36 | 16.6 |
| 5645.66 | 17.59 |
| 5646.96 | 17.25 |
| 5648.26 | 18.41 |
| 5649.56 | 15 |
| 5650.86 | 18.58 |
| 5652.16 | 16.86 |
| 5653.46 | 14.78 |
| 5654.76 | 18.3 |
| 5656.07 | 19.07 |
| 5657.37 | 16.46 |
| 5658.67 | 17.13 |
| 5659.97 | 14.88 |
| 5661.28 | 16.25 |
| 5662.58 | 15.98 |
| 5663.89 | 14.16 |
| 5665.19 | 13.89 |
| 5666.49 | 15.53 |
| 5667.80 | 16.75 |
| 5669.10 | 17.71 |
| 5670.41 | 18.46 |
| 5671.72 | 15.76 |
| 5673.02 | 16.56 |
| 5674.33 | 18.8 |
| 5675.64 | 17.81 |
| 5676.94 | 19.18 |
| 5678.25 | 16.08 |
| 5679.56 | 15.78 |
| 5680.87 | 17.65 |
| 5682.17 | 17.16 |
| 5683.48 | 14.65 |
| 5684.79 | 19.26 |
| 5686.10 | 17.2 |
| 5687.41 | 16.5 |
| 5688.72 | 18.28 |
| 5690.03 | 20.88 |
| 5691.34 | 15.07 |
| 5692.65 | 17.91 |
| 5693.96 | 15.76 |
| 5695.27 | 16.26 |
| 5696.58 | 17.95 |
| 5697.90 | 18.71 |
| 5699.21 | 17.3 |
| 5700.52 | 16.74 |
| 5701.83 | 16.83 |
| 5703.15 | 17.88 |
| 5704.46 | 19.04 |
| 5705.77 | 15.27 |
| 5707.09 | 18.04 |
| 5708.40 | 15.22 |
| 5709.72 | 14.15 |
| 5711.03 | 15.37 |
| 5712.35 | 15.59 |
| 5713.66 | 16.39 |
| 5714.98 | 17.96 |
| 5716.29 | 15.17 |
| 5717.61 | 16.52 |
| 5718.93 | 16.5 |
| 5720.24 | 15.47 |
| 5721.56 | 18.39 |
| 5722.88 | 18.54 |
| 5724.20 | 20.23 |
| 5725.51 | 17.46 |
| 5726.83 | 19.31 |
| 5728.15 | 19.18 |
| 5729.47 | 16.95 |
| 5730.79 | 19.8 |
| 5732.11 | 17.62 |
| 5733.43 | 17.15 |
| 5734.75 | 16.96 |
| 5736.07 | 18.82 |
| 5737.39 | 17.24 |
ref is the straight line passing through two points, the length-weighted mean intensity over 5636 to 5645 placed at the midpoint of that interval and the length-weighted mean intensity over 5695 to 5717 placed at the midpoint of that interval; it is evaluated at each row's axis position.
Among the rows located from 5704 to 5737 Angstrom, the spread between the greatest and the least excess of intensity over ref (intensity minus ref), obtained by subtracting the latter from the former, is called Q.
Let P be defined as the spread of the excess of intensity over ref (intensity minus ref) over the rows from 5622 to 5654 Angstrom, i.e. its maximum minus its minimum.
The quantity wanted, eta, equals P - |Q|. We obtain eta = -0.6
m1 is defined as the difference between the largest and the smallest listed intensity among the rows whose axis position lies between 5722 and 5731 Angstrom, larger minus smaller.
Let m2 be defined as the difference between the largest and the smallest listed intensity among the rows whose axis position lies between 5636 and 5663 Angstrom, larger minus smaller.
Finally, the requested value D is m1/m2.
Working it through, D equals 0.8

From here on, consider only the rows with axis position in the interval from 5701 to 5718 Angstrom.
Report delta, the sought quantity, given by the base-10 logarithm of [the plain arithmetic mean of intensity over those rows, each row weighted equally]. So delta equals 1.22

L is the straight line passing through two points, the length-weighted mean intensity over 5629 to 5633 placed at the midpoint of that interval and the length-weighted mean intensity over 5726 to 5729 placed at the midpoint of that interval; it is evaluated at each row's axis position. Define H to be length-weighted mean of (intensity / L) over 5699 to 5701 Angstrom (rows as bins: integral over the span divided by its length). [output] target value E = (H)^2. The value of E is 0.86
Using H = 0.93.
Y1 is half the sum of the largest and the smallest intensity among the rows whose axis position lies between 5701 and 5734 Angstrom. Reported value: 17.2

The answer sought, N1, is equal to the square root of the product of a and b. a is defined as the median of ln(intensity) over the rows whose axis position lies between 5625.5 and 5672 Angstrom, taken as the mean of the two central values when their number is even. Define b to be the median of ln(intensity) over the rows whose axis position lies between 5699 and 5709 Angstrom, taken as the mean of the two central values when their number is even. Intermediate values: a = 2.83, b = 2.84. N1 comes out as 2.83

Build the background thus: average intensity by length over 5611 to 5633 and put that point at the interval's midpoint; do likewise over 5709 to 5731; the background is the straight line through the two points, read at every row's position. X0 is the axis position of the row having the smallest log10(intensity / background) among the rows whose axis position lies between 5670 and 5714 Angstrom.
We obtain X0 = 5709.72 Angstrom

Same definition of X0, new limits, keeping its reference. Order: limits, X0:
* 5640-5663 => 5653.46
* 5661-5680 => 5665.19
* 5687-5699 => 5691.34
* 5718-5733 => 5720.24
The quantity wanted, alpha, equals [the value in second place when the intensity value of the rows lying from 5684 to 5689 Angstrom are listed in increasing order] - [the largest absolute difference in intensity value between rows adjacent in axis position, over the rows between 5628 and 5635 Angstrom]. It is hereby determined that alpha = 12.7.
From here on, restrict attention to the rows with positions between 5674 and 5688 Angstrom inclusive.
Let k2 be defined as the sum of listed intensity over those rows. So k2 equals 190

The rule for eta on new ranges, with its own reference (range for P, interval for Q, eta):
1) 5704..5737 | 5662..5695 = -1.0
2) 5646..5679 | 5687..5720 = -1.2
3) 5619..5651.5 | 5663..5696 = -1.8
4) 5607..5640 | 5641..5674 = 2.1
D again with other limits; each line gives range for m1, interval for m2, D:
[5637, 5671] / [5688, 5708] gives 0.9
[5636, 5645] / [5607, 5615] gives 0.5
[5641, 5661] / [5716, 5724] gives 1.3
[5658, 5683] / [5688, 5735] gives 0.8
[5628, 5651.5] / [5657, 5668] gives 1.7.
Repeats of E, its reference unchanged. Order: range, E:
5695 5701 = 0.92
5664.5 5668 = 0.76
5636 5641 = 1.01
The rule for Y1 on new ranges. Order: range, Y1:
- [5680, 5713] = 17.5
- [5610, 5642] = 17.0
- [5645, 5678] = 16.5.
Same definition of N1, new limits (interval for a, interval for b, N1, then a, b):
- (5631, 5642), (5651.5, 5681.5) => 2.83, 2.84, 2.81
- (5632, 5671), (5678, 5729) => 2.84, 2.83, 2.84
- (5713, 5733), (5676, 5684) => 2.84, 2.87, 2.81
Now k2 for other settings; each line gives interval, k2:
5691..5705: 189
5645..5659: 189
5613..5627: 192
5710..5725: 186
